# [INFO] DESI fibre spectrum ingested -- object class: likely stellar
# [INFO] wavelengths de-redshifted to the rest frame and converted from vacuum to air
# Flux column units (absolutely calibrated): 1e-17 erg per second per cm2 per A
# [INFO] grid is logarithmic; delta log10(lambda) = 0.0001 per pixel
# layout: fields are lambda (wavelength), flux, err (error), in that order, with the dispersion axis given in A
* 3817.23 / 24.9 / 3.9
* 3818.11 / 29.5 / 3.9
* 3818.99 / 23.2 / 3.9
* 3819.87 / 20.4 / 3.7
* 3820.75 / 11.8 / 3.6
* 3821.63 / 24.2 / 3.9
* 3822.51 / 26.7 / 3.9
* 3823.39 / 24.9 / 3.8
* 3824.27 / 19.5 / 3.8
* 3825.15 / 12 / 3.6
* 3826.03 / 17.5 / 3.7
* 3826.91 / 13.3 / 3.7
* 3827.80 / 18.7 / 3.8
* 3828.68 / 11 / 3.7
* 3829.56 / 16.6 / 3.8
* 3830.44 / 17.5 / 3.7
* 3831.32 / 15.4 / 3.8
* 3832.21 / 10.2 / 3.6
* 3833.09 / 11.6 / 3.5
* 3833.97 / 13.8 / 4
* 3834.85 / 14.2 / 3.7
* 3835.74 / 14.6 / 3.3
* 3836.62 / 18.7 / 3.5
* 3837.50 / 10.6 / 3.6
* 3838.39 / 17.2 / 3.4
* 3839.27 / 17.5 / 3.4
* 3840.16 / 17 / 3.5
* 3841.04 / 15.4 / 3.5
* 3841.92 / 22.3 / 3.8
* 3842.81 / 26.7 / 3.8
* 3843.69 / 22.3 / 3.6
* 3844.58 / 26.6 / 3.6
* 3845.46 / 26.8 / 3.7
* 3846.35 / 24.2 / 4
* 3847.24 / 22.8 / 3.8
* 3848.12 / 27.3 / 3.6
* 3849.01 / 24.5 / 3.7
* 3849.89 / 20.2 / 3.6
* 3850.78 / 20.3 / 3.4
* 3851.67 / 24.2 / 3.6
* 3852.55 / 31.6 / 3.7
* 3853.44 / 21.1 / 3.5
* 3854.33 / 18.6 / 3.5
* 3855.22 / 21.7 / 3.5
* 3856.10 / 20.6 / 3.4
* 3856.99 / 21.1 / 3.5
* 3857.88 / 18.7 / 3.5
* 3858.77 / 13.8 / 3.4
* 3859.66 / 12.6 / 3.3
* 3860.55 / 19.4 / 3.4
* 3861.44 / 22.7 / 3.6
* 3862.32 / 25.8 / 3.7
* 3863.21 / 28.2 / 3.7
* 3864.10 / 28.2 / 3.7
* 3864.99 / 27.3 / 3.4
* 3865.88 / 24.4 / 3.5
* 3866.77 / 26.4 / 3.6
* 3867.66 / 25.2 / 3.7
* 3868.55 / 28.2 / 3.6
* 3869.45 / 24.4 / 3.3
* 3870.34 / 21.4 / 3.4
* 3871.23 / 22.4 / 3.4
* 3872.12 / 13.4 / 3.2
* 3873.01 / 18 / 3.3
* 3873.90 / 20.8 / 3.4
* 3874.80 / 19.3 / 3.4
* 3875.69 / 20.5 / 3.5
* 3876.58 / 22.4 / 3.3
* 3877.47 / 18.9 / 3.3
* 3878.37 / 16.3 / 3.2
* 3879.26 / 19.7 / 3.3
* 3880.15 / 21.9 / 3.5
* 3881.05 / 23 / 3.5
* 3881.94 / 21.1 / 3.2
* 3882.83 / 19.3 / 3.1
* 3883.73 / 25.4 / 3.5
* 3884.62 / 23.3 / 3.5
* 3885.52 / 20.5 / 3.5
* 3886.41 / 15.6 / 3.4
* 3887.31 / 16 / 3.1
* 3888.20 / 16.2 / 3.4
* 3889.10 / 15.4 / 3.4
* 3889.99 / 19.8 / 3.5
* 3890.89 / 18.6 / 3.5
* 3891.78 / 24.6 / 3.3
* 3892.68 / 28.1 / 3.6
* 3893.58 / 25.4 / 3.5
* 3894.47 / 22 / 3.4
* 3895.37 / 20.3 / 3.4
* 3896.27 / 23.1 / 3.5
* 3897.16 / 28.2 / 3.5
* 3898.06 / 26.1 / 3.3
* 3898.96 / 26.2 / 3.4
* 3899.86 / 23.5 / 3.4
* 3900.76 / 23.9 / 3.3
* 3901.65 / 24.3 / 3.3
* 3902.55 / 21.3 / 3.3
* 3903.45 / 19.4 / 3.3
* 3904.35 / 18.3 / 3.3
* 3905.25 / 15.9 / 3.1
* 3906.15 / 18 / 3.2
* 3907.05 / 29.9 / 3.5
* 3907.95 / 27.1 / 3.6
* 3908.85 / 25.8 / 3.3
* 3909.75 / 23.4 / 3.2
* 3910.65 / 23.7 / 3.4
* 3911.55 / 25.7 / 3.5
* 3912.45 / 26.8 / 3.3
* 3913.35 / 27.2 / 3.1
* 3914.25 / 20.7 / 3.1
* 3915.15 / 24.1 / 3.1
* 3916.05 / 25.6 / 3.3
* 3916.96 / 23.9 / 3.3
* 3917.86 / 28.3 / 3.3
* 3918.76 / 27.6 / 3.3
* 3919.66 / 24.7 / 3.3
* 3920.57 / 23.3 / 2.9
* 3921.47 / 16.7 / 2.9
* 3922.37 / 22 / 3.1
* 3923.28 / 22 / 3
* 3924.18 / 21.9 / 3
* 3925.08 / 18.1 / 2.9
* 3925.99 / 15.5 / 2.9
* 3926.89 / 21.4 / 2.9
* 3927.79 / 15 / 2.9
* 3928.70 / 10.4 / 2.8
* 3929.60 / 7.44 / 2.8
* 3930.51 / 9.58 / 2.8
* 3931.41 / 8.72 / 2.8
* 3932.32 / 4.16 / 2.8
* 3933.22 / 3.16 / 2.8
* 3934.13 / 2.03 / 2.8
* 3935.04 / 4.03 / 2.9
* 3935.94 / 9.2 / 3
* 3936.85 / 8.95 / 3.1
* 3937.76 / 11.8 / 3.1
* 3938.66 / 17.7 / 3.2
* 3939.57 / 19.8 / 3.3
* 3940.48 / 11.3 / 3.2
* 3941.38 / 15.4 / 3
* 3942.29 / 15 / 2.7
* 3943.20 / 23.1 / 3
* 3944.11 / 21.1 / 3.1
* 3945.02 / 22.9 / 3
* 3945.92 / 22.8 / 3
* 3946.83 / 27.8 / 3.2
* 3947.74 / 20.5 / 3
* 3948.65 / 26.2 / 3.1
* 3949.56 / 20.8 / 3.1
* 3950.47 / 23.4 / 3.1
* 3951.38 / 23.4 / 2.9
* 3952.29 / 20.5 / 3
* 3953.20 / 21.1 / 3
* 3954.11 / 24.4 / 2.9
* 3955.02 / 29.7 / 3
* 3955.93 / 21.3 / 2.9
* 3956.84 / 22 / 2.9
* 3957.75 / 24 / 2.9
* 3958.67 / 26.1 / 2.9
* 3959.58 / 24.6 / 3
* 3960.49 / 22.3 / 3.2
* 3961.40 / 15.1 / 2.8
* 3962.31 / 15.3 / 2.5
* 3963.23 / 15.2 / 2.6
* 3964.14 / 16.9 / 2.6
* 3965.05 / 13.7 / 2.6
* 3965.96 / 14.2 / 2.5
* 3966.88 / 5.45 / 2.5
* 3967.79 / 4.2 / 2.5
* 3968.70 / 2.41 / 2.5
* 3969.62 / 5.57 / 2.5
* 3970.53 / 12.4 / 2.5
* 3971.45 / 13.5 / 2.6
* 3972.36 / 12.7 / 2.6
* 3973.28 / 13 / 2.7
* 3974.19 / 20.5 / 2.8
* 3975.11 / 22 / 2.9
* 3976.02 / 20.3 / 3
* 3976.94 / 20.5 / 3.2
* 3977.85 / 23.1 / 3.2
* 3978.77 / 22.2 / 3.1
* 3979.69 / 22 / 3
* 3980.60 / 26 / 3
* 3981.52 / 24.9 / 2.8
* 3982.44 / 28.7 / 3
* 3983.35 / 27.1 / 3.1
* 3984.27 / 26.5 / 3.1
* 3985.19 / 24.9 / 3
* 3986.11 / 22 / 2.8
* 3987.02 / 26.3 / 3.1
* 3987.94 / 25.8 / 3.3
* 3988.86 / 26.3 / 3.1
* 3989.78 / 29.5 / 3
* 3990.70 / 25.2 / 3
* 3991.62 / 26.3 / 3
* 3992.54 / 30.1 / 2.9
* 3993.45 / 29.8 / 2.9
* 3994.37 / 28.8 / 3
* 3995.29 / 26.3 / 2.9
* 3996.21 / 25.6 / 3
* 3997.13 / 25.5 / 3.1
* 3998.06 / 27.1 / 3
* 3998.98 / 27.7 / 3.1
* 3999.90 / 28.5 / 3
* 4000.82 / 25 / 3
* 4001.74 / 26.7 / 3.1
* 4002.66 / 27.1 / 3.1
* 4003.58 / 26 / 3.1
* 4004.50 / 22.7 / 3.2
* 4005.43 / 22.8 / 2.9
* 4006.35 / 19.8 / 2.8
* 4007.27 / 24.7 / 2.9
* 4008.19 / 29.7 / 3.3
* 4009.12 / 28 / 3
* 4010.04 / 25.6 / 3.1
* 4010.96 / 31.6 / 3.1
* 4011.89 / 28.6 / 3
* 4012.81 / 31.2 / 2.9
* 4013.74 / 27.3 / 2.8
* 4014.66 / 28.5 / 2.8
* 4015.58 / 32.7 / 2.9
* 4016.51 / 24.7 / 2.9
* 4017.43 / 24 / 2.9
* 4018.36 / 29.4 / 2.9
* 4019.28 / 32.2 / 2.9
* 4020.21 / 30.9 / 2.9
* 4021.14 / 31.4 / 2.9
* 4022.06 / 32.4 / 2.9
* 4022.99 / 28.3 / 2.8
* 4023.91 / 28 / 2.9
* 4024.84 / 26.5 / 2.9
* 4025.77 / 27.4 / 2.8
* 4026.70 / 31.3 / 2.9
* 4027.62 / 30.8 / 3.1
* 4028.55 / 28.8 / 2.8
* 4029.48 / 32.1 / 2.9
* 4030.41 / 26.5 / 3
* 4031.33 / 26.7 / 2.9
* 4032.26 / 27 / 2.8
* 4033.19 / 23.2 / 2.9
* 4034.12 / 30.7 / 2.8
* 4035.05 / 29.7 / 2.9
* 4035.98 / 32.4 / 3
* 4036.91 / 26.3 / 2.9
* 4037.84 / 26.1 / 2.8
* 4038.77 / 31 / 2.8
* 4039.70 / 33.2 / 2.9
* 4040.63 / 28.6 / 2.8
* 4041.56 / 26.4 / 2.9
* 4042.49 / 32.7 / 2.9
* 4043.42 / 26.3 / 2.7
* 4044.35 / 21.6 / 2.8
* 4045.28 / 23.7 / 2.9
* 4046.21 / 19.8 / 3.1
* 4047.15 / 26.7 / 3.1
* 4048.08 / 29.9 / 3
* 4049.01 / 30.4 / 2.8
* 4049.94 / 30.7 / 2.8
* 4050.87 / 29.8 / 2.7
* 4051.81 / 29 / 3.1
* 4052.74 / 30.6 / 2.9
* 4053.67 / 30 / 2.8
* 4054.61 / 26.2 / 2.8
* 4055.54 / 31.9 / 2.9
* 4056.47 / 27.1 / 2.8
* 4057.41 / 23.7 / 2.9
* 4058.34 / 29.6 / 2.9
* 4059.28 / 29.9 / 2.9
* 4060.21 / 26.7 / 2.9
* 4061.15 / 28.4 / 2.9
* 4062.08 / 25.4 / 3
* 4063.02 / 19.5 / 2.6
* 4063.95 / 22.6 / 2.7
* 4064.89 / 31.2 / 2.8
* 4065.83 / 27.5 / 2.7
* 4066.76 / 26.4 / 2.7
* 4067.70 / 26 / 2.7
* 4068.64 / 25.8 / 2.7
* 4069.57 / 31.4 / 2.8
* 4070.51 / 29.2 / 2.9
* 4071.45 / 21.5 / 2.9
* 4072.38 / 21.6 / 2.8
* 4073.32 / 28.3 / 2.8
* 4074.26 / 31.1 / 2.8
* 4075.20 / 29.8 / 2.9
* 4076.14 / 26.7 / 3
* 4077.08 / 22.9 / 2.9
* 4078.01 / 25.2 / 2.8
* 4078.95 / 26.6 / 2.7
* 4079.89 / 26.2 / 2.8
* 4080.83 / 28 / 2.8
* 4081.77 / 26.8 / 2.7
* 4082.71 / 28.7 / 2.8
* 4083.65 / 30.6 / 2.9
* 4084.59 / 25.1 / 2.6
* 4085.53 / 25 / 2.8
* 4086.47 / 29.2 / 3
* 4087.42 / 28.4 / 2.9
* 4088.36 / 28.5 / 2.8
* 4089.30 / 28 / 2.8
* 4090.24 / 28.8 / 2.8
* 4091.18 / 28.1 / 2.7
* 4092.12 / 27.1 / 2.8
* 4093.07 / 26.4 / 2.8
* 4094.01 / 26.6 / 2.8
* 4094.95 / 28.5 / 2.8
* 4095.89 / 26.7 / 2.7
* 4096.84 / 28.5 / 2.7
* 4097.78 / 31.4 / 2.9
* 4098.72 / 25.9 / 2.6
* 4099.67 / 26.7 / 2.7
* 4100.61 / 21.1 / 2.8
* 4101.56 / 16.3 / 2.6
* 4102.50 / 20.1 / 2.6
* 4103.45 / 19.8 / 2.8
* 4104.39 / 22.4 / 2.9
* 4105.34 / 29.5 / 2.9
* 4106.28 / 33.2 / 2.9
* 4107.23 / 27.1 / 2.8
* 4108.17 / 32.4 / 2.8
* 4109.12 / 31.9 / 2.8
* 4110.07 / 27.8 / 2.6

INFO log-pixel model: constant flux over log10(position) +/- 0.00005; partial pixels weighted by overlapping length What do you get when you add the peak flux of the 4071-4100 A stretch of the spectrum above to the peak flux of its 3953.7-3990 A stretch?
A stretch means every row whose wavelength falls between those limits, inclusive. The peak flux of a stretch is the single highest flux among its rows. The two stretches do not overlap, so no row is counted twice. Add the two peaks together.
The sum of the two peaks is 61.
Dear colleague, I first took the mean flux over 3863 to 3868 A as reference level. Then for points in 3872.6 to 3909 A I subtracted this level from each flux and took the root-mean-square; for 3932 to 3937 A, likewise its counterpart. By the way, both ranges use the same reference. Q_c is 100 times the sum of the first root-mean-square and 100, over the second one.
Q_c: 494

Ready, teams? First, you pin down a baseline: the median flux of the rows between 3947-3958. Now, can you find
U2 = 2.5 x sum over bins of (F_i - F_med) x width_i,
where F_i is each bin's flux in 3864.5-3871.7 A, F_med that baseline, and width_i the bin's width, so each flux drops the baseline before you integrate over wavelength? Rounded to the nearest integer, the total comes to 40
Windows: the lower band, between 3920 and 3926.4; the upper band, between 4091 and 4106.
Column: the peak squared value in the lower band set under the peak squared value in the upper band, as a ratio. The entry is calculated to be 1.82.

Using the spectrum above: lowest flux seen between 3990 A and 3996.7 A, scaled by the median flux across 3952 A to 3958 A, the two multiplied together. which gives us 554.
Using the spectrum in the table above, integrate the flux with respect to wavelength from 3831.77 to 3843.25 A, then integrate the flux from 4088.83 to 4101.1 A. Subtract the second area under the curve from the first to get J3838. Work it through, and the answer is -148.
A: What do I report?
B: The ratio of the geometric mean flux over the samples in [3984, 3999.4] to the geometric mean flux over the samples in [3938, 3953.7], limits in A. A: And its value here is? 1.31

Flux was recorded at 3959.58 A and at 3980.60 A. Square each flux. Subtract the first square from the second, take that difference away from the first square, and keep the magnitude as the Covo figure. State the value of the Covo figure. 534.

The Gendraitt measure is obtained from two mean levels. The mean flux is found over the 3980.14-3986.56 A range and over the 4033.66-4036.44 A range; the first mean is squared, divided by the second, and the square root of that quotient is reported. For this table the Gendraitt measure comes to 4.6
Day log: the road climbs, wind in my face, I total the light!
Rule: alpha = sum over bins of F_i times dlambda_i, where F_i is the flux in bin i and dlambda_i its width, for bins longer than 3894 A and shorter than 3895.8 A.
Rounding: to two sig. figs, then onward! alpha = 38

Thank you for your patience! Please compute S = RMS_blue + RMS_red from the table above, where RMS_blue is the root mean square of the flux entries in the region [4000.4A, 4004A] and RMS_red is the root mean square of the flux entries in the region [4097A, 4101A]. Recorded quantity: 53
